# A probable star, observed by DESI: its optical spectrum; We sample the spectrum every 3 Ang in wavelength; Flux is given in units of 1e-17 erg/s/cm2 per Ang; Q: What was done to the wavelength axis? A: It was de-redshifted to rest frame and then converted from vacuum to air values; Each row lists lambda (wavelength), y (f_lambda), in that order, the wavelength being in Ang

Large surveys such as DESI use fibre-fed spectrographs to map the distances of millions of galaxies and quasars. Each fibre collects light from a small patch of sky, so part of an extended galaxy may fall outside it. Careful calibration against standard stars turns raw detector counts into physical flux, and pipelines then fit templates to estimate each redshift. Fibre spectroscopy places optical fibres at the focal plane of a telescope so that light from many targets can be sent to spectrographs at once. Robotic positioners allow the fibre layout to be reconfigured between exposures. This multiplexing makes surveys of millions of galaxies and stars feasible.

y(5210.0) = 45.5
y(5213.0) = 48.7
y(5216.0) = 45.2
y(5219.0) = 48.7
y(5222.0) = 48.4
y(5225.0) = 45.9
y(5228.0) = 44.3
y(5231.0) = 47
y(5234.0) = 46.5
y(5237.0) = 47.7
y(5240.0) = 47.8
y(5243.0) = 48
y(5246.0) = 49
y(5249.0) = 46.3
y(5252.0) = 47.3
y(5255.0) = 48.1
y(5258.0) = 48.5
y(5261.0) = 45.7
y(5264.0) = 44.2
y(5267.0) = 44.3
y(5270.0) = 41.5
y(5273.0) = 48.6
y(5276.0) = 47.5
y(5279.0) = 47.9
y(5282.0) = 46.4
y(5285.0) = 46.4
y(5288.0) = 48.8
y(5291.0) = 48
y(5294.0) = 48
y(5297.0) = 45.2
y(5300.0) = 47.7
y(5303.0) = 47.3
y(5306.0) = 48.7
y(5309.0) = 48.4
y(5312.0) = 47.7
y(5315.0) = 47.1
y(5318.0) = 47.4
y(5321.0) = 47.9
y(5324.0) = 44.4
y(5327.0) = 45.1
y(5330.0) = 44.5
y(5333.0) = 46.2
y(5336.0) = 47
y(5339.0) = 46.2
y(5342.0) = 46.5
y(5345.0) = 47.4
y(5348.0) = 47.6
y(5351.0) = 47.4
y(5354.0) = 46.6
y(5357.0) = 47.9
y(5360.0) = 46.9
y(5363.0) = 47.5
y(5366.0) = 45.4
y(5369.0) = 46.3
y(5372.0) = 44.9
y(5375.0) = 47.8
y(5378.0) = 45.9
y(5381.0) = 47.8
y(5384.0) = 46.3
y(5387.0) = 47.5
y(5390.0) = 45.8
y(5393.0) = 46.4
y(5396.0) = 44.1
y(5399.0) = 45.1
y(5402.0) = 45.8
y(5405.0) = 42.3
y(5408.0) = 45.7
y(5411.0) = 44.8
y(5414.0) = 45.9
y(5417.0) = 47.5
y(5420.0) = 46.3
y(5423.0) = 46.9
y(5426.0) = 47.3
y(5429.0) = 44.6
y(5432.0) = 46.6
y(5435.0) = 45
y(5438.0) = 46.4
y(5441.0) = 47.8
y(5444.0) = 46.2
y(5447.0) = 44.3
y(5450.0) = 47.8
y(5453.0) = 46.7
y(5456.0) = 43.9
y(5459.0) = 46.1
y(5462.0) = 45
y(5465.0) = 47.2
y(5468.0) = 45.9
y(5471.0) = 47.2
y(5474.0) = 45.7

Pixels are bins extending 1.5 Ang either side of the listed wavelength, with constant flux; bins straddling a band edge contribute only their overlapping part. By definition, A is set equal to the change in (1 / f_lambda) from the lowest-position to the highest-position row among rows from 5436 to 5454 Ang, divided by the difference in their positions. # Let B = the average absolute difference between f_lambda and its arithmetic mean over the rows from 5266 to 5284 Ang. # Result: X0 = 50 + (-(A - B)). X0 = 52.1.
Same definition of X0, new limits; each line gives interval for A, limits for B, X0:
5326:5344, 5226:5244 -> 51.0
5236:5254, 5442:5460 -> 51.2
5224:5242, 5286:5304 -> 50.8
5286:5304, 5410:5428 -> 50.8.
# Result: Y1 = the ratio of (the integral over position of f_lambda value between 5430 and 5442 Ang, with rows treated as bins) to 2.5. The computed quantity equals 222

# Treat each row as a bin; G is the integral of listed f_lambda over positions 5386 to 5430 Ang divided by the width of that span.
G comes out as 45.7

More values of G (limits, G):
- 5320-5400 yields 46.4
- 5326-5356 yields 46.5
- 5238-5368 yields 46.9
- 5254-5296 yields 46.7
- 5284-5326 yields 47.3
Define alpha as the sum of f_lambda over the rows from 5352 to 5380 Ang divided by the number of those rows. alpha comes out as 46.6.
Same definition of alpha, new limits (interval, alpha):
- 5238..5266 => 47.2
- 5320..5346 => 46.1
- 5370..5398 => 46.3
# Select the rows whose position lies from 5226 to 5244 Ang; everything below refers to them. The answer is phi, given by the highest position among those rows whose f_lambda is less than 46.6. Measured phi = 5234.0 Ang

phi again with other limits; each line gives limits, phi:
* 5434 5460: 5459.0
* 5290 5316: 5297.0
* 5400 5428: 5420.0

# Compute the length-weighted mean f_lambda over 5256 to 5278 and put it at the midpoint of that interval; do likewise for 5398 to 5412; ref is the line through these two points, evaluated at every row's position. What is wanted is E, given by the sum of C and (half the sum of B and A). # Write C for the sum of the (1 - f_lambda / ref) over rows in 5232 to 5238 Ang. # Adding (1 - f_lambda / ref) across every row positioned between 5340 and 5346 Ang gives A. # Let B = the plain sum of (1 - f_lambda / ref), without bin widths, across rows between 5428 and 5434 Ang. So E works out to -0.10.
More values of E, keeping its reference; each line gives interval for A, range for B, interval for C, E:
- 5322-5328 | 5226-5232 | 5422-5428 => -0.09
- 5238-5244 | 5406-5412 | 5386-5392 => -0.13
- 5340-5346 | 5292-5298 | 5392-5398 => -0.08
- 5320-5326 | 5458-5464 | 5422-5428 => -0.16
